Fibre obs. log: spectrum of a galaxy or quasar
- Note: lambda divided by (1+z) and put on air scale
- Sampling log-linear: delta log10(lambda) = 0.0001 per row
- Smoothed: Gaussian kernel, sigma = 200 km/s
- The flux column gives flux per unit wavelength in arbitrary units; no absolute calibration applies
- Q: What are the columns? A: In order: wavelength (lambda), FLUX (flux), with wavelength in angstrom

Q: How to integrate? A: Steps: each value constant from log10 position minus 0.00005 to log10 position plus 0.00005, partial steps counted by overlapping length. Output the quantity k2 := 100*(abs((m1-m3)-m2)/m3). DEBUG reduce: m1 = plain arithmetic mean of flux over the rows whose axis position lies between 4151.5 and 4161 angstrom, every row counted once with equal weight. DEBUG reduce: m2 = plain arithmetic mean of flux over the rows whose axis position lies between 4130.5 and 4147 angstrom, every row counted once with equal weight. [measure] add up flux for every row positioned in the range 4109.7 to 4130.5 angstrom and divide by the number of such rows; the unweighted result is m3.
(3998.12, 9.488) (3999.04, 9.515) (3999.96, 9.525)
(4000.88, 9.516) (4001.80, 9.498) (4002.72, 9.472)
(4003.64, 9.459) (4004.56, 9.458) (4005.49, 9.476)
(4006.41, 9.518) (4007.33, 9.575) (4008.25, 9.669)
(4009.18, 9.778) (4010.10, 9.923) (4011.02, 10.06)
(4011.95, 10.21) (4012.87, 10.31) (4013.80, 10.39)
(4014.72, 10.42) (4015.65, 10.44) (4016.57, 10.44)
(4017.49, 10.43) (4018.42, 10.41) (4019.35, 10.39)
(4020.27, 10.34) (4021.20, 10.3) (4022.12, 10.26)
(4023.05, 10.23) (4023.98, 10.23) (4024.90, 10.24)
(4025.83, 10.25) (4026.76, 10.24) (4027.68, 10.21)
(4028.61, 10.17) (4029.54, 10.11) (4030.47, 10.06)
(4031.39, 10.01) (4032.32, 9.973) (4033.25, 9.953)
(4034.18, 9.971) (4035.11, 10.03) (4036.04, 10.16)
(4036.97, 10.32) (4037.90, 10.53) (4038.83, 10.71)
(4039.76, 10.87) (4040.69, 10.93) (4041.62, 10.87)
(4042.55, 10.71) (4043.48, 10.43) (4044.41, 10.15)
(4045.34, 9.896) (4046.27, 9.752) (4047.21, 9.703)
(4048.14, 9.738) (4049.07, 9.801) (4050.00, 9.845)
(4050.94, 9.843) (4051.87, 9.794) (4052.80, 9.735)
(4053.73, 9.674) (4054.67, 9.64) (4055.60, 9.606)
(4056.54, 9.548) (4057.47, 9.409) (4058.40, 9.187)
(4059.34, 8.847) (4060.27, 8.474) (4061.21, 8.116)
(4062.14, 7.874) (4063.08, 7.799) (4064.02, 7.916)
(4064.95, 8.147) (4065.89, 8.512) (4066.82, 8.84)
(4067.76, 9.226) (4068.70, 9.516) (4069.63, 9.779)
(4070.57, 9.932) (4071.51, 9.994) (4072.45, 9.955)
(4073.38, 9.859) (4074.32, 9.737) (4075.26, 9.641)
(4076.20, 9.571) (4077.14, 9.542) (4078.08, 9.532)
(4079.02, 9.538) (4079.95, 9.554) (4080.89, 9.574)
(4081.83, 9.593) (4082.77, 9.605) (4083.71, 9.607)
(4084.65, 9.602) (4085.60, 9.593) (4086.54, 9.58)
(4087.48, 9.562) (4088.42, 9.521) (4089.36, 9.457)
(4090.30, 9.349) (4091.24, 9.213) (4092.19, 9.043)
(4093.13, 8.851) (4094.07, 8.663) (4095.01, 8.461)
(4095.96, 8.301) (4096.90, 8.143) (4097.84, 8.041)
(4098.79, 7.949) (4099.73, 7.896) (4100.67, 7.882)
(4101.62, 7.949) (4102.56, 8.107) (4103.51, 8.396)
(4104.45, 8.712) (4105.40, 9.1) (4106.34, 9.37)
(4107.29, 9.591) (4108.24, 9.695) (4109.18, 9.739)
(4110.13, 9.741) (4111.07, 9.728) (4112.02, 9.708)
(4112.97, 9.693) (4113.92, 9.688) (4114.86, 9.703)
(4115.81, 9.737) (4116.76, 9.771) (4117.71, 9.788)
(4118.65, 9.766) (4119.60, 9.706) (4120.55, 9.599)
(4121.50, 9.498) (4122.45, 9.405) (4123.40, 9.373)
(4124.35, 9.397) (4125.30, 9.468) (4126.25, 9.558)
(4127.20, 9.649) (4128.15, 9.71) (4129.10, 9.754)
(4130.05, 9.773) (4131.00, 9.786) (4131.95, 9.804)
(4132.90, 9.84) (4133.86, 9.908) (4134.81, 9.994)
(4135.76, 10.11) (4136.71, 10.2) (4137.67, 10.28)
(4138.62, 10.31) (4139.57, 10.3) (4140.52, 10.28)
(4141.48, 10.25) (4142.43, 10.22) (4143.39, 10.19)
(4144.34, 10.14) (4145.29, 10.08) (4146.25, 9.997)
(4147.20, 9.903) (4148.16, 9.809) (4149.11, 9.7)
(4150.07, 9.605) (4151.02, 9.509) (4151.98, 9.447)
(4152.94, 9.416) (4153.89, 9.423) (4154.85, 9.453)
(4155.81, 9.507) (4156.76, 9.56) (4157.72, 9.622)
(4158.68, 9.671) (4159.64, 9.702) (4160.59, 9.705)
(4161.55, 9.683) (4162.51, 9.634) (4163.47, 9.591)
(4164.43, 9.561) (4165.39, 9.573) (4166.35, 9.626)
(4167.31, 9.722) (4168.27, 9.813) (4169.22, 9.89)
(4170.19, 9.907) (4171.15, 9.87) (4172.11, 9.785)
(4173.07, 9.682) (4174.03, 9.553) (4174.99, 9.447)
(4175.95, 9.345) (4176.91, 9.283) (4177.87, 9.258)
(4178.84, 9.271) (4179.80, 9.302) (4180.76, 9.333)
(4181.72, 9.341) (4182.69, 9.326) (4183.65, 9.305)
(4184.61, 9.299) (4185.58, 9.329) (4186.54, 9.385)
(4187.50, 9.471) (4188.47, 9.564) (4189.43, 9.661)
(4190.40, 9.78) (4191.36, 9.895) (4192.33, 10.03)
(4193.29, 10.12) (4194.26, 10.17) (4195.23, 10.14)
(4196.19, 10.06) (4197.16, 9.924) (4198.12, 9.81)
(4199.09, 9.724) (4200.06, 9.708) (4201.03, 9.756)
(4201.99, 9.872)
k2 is 106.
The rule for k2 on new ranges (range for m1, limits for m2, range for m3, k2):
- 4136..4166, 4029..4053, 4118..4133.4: 103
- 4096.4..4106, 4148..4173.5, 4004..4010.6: 115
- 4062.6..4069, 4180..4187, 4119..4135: 108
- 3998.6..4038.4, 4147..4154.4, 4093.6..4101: 95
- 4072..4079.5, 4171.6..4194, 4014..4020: 98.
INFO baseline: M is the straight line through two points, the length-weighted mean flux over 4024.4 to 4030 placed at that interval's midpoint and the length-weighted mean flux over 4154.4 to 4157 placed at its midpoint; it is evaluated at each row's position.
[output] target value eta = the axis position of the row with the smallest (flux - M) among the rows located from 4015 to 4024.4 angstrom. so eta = 4023.05 angstrom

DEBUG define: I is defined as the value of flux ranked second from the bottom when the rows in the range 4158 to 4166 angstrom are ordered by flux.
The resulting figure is 9.573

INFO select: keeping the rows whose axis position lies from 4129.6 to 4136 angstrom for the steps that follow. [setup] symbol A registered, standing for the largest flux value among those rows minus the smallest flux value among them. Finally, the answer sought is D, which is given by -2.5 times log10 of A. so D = 1.18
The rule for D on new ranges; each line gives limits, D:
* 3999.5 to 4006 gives 2.93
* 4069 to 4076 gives 1.13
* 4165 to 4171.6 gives 1.19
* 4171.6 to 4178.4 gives 0.70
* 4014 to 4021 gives 2.50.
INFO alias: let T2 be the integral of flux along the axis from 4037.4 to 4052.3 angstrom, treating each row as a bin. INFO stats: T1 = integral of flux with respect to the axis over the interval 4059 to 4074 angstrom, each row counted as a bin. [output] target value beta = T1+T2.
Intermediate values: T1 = 134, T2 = 152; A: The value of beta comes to 286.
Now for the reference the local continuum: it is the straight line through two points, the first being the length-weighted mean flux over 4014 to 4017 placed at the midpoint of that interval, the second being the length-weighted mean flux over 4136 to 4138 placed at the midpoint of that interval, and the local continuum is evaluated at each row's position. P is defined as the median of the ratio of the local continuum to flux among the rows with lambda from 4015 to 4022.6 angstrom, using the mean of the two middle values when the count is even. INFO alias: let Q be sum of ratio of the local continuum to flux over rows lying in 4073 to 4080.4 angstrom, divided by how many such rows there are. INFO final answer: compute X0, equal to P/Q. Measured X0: 0.94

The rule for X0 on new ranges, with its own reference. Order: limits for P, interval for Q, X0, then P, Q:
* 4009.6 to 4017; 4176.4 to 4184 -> 0.93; 1.01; 1.09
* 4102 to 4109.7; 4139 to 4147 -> 1.11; 1.11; 1.00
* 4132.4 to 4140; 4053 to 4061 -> 0.90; 1.00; 1.12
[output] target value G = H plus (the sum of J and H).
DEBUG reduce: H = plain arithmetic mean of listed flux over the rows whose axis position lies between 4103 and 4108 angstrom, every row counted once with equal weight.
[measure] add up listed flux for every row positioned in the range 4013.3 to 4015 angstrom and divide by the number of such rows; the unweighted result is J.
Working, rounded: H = 9.0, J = 10.4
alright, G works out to 28.5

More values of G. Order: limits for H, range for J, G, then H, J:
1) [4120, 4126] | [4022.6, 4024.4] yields 29.1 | 9.5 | 10.2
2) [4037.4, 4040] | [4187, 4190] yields 31.0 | 10.7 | 9.6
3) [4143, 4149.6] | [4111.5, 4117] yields 29.7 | 10.0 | 9.7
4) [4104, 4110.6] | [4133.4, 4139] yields 29.0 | 9.4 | 10.1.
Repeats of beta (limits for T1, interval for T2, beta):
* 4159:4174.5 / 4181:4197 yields 305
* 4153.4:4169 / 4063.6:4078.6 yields 291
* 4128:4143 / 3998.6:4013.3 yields 293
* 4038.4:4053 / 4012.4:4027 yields 300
